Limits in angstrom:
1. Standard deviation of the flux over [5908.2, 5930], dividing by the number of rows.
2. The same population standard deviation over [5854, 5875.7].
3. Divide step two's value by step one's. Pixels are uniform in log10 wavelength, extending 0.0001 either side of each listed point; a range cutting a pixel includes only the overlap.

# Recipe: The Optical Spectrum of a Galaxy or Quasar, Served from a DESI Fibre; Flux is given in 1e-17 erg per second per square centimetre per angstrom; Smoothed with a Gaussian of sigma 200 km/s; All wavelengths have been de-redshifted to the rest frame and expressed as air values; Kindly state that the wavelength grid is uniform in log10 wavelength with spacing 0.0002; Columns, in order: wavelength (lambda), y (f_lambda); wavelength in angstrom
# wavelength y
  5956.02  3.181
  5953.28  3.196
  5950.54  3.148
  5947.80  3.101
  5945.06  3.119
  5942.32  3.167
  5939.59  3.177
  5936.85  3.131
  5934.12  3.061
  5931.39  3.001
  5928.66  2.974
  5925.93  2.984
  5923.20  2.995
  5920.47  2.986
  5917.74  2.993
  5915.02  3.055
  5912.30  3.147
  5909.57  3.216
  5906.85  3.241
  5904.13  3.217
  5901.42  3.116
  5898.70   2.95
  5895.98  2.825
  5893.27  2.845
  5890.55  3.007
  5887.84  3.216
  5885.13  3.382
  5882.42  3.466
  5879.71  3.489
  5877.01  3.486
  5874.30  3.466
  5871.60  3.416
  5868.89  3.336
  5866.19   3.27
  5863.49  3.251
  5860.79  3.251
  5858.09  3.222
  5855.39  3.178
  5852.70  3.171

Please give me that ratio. 1.1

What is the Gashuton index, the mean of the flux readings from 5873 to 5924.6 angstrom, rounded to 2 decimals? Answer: 3.16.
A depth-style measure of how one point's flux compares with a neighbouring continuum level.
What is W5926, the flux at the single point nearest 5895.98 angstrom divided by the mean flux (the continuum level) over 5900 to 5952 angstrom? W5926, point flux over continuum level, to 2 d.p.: 0.91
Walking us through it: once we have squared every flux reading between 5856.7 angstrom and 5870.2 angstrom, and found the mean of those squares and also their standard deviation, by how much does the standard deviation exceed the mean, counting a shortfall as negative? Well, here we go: -10.4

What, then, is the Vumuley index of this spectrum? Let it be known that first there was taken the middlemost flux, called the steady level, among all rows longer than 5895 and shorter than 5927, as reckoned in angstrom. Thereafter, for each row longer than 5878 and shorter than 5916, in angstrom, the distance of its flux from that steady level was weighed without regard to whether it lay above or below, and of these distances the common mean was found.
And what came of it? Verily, 0.20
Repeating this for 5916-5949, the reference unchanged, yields 0.07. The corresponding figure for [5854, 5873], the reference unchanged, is 0.25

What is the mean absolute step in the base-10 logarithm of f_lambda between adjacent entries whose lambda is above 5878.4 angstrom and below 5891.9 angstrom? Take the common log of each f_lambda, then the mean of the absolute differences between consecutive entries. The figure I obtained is 0.016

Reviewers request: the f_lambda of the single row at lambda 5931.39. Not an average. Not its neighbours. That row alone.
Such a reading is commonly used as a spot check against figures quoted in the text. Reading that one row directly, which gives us 3.001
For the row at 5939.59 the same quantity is 3.177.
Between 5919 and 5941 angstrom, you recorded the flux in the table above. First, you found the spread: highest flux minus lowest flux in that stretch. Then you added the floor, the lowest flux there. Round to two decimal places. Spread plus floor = 3.18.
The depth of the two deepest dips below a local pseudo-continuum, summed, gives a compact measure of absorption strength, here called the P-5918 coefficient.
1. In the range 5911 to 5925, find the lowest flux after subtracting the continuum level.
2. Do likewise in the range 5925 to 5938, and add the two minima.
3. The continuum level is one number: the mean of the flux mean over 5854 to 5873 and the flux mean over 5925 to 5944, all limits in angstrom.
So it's -0.39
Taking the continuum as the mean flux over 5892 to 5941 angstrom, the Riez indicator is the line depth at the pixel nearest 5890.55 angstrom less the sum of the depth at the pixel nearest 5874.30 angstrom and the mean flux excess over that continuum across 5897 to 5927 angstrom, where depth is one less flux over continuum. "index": 0.12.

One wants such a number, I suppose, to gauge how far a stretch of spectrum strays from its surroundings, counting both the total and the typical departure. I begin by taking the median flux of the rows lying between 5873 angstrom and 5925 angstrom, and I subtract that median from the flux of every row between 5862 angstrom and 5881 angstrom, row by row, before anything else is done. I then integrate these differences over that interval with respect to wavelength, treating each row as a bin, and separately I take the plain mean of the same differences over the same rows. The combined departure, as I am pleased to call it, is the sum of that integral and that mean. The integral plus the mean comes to 4.8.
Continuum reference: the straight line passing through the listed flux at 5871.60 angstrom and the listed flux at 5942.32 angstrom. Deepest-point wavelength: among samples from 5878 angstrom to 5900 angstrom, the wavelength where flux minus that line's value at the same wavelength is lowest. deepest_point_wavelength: 5895.98 angstrom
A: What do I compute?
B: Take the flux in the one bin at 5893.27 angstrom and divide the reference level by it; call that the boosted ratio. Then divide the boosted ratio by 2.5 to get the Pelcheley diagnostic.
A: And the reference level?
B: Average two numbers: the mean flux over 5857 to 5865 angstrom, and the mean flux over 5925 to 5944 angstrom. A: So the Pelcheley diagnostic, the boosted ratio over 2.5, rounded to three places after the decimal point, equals 0.444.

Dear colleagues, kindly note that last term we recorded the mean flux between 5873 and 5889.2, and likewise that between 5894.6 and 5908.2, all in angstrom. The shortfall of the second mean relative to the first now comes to 0.3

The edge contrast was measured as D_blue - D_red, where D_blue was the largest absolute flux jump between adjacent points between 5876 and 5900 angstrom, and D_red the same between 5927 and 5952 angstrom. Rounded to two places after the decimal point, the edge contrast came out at 0.14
